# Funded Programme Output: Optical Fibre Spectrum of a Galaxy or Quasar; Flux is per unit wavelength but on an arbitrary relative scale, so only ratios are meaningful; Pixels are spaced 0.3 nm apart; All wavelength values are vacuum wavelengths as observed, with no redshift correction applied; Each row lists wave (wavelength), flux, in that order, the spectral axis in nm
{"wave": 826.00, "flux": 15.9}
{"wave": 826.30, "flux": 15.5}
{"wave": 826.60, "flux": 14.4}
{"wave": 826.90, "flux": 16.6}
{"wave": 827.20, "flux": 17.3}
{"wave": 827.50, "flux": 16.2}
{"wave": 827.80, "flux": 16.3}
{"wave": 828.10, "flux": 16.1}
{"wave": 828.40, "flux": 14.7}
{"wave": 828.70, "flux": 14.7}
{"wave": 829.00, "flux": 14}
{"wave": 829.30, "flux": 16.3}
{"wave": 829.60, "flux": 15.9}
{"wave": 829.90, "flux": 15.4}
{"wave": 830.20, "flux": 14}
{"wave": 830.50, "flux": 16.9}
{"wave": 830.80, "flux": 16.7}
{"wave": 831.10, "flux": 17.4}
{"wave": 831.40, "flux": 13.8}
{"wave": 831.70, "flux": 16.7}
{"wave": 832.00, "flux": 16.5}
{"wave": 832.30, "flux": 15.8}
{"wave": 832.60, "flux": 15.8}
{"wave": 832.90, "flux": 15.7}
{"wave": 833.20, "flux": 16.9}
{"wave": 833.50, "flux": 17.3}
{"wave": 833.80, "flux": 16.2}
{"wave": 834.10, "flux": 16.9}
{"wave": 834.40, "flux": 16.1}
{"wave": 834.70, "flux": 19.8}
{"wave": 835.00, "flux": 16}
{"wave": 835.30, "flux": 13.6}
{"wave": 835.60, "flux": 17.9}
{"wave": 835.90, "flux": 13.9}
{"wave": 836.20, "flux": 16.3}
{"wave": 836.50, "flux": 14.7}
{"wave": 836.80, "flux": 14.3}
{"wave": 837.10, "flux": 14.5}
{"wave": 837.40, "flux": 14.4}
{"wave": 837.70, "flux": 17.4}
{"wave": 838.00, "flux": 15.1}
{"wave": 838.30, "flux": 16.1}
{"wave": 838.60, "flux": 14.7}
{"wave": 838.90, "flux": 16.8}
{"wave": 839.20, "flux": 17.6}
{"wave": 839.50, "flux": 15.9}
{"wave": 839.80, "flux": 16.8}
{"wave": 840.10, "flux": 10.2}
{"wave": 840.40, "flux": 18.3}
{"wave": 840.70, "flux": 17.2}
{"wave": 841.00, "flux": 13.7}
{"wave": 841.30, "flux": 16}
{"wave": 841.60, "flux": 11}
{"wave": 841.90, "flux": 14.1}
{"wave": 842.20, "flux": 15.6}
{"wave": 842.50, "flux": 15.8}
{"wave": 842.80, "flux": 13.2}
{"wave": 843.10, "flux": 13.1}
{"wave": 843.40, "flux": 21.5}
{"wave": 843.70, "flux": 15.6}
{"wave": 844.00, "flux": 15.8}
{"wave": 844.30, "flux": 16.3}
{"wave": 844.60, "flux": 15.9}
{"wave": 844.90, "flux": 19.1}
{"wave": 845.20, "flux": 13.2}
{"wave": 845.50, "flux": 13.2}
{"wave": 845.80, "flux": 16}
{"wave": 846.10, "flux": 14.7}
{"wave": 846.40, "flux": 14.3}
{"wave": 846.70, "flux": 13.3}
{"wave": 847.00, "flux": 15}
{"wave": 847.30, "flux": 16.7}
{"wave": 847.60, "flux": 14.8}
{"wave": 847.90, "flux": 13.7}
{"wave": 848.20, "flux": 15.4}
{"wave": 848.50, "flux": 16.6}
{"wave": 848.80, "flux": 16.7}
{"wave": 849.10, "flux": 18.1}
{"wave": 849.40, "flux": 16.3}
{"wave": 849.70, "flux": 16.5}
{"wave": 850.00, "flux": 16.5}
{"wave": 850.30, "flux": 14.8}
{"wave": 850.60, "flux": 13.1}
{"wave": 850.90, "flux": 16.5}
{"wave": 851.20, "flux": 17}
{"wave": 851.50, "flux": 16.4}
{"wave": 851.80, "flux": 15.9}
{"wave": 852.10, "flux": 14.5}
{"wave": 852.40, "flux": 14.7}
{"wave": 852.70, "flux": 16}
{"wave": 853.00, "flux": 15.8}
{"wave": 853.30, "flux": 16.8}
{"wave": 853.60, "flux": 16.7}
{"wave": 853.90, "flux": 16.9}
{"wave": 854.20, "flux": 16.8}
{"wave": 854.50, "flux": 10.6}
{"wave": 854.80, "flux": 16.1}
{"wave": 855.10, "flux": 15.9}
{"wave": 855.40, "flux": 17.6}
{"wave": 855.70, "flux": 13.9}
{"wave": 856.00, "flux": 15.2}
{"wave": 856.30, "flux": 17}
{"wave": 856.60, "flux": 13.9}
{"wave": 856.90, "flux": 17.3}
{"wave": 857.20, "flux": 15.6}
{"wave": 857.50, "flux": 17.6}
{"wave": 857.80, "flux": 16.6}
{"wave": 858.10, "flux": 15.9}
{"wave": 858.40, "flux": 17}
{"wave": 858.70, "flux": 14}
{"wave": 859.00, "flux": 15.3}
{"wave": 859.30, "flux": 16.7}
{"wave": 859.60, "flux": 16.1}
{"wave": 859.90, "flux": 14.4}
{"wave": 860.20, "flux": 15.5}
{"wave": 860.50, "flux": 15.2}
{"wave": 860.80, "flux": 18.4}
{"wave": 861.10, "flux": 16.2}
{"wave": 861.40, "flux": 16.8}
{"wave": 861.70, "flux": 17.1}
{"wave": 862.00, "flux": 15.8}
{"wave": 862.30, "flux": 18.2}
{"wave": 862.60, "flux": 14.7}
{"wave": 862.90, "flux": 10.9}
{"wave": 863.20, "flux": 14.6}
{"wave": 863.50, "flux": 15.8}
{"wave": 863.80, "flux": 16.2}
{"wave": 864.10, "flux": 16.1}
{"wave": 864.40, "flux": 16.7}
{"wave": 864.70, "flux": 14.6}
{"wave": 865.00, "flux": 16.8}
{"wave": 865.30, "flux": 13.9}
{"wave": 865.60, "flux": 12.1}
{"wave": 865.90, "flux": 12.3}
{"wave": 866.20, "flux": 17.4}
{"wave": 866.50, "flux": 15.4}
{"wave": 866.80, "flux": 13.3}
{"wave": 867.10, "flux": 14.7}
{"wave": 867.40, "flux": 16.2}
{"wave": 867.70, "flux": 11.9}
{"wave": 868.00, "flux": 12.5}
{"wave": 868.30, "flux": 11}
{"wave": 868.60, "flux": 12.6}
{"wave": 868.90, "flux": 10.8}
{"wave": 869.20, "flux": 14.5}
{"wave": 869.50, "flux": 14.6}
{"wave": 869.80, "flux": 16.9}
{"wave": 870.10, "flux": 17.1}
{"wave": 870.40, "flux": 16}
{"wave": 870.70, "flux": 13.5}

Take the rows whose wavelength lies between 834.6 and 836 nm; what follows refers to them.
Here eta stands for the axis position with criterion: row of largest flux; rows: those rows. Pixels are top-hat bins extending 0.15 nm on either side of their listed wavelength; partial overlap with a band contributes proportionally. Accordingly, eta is 834.70 nm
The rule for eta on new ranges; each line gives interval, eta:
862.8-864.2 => 863.80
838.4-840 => 839.20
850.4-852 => 851.20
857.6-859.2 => 858.40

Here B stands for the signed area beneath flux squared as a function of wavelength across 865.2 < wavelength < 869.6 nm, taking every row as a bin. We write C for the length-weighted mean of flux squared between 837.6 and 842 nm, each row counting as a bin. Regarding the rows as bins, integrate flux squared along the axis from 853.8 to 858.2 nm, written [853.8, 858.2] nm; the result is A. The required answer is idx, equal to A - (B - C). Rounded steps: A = 1110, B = 821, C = 242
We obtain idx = 531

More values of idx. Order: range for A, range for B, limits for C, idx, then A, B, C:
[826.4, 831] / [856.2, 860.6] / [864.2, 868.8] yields 230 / 1141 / 1114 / 202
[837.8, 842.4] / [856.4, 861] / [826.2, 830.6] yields 162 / 1099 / 1182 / 245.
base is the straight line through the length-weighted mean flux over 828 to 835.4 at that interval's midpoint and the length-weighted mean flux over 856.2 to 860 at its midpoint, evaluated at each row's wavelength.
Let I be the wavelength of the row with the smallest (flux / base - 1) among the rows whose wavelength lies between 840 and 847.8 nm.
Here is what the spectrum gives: 840.10 nm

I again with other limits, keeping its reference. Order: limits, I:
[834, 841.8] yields 840.10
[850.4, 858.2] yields 854.50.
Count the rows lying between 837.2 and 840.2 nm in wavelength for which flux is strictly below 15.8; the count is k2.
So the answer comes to 4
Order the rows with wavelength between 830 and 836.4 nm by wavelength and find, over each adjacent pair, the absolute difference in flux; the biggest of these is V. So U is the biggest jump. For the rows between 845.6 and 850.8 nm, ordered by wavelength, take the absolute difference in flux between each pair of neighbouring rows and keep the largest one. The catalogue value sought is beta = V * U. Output 8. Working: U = 2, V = 4.3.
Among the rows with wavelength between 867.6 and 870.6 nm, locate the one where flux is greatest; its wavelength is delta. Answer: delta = 870.10 nm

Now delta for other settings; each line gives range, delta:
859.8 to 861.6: 860.80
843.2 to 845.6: 843.40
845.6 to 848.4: 847.30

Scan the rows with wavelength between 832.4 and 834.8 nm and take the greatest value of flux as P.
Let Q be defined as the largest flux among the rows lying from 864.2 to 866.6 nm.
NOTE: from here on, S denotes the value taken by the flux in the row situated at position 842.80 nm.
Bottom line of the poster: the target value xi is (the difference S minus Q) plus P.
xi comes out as 15.6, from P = 19.8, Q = 17.4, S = 13.2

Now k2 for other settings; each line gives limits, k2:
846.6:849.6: 5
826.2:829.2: 5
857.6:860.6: 5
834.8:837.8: 6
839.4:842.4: 5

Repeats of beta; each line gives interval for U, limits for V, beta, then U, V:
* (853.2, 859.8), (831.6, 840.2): 41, 6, 6.6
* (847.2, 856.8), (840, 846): 52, 6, 8.4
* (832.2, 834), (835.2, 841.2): 10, 1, 8.1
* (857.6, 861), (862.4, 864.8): 12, 3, 3.8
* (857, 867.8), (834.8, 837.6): 22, 5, 4.3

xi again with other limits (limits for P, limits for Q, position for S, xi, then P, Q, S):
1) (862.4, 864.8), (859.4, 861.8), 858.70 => 12.3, 16.7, 18.4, 14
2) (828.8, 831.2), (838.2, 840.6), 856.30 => 16.1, 17.4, 18.3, 17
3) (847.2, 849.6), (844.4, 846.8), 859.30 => 15.7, 18.1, 19.1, 16.7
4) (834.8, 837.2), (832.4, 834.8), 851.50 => 14.5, 17.9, 19.8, 16.4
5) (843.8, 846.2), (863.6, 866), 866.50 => 17.7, 19.1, 16.8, 15.4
